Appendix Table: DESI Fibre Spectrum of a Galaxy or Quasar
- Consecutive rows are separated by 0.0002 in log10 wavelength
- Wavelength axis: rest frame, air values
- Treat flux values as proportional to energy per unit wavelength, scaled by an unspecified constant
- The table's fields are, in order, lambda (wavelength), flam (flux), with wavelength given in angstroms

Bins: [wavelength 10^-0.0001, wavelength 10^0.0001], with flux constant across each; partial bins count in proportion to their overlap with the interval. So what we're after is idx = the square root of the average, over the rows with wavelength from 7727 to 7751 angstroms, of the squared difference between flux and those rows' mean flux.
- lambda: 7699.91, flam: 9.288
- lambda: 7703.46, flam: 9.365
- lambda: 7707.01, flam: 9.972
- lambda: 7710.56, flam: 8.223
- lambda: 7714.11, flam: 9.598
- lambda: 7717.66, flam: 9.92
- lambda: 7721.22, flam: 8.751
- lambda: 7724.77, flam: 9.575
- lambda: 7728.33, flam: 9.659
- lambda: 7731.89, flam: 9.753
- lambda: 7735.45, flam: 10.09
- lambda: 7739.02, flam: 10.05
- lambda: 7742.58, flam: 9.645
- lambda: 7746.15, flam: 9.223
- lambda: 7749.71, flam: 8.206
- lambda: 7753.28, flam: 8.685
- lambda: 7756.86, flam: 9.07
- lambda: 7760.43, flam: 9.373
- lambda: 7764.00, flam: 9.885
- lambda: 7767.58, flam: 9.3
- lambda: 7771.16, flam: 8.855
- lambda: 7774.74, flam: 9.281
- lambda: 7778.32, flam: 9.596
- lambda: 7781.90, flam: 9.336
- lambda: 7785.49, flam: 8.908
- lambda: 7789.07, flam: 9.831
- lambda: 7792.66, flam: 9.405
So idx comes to 0.60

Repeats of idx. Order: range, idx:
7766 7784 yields 0.24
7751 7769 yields 0.39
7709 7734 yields 0.58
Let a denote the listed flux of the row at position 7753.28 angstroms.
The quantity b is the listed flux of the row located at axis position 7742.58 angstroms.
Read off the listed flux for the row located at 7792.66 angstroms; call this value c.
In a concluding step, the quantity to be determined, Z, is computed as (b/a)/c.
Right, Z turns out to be 0.118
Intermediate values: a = 8.685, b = 9.645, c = 9.405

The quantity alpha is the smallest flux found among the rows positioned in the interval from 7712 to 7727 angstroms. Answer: 8.751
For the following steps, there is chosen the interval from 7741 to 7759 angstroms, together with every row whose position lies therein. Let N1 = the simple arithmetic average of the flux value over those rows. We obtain 9.0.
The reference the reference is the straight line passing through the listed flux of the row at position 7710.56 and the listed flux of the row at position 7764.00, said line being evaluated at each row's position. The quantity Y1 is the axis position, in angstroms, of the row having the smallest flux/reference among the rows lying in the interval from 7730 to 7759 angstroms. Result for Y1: 7749.71 angstroms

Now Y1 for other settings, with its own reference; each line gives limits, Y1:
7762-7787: 7785.49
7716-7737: 7721.22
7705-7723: 7710.56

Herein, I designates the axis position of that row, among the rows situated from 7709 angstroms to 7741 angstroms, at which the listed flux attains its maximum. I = 7735.45 angstroms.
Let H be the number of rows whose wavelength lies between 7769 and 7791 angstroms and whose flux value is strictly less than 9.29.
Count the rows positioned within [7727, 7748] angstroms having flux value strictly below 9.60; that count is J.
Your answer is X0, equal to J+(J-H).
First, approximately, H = 3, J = 1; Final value -1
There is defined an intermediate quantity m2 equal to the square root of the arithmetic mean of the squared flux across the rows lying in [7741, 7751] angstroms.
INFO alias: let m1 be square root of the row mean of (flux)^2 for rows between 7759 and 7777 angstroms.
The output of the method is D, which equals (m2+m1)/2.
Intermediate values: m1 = 9.3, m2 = 9.04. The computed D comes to 9.19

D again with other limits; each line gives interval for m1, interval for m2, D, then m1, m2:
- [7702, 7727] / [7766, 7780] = 9.31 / 9.4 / 9.26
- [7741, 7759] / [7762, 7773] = 9.17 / 9.0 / 9.36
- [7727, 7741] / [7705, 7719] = 9.67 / 9.9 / 9.45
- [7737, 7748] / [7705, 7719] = 9.55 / 9.6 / 9.45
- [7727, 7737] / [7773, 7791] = 9.62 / 9.8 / 9.40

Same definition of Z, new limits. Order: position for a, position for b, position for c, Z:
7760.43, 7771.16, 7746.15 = 0.102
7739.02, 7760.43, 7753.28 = 0.107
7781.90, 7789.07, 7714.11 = 0.110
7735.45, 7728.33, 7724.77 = 0.100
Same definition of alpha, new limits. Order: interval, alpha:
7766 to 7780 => 8.855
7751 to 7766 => 8.685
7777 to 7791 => 8.908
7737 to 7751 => 8.206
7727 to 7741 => 9.659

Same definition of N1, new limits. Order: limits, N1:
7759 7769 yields 9.5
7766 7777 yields 9.1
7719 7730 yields 9.3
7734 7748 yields 9.8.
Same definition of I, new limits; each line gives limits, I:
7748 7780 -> 7764.00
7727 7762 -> 7735.45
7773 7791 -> 7789.07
